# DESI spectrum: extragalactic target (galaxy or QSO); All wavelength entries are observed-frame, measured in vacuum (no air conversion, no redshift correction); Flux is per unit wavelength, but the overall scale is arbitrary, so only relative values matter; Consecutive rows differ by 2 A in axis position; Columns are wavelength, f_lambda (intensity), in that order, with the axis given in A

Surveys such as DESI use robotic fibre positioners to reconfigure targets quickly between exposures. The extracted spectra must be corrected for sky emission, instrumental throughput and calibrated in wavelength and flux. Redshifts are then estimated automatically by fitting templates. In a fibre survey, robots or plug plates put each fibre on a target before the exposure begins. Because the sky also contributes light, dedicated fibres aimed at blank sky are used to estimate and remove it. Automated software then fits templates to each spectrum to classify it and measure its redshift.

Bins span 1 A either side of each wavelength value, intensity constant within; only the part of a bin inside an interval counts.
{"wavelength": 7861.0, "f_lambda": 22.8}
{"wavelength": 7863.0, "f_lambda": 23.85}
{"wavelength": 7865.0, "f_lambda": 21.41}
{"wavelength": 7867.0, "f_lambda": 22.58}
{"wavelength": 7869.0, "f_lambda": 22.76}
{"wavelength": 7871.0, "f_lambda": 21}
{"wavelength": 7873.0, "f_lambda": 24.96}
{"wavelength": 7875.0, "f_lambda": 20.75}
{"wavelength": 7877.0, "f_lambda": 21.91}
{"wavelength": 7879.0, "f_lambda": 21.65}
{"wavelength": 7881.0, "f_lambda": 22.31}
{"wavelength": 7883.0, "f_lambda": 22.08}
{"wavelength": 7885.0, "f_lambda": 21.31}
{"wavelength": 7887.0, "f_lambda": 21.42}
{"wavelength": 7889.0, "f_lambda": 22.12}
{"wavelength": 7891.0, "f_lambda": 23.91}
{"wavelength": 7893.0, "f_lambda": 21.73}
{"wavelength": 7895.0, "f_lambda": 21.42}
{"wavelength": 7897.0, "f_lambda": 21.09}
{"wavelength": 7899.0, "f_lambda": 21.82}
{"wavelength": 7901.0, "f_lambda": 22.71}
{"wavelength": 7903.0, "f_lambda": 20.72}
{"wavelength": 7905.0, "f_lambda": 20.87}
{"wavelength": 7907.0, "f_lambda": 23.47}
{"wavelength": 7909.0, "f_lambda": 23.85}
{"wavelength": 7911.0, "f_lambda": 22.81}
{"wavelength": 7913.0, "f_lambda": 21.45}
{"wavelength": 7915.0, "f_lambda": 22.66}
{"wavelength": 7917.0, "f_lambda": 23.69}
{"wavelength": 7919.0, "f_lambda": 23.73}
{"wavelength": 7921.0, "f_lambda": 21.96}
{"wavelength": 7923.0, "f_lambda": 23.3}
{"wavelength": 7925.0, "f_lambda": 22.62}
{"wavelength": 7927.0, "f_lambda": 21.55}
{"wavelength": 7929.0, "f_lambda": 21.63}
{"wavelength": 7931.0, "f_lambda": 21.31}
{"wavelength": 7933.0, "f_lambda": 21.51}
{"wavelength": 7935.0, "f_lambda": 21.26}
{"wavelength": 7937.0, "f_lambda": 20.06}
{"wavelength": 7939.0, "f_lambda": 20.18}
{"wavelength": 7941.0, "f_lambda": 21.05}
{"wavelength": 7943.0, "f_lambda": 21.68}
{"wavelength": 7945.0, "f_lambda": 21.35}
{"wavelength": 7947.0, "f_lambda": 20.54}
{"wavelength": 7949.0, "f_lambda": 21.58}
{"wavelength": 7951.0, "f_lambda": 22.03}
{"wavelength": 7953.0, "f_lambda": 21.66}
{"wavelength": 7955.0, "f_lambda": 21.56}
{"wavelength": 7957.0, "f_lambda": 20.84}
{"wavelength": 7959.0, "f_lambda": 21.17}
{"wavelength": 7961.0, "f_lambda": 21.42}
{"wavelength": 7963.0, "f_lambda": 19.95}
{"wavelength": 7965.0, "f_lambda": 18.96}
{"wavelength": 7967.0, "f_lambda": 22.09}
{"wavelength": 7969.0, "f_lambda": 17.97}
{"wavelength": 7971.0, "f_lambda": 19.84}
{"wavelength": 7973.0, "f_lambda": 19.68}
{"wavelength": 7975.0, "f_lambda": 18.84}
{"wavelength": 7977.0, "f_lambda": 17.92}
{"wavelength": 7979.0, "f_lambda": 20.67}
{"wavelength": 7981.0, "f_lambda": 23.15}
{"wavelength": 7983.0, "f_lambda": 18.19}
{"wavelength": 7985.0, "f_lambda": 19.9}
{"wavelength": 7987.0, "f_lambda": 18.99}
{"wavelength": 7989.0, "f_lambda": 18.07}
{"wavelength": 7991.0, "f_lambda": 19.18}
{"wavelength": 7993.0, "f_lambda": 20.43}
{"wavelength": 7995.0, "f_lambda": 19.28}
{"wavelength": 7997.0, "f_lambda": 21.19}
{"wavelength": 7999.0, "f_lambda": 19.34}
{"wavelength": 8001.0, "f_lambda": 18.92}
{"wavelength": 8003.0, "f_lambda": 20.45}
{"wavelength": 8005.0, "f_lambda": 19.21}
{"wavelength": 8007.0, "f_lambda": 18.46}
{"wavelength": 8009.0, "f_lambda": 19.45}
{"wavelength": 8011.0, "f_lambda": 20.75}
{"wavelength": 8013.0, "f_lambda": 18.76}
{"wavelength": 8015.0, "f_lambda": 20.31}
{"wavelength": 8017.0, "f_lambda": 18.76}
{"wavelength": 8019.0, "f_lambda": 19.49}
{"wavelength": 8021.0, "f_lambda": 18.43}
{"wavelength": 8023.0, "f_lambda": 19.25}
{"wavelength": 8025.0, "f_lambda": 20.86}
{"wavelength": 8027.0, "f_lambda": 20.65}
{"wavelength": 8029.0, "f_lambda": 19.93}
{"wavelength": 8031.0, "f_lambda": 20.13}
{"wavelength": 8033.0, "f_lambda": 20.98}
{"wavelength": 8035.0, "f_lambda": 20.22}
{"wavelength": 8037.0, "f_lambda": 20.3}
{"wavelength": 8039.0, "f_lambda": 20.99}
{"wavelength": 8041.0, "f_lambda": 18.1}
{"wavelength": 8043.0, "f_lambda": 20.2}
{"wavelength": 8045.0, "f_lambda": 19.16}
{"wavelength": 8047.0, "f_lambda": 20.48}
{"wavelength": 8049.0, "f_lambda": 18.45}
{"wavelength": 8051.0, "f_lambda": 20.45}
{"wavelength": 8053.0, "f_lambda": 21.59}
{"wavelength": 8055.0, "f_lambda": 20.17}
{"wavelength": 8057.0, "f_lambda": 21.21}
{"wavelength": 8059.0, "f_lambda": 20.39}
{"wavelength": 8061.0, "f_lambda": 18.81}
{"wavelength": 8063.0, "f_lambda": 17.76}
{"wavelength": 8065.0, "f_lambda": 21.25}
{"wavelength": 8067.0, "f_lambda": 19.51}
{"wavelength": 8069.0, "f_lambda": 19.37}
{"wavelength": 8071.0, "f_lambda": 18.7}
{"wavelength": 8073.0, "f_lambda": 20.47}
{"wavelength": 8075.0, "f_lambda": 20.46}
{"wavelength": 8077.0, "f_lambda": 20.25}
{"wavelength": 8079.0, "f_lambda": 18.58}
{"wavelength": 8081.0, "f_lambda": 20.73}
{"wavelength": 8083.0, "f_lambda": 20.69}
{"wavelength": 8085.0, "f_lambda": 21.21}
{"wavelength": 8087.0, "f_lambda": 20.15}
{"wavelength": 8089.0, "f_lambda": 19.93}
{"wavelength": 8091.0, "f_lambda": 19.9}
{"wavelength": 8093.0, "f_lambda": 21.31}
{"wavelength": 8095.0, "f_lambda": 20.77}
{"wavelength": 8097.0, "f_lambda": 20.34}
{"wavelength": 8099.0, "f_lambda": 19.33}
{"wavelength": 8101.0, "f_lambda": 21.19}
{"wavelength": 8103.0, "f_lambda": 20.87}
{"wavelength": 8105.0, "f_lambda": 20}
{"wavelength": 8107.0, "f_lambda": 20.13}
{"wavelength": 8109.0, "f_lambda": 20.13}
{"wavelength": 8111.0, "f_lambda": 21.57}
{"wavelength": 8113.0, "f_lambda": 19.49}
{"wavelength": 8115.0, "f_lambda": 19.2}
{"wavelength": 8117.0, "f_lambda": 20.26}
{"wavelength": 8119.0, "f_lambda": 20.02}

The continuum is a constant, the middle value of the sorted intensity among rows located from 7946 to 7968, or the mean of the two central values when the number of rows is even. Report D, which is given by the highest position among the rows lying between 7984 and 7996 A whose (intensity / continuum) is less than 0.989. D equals 7995.0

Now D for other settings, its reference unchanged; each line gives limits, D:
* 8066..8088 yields 8087.0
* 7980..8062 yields 8061.0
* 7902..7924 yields 7905.0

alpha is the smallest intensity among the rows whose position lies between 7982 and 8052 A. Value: 18.07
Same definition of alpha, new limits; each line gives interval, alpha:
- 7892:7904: 20.72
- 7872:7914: 20.72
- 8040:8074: 17.76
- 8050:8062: 18.81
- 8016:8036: 18.43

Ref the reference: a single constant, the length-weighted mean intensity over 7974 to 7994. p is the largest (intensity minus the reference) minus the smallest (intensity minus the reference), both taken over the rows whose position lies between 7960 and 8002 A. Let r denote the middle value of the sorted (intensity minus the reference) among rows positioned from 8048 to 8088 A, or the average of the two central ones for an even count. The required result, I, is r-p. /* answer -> -4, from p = 5.2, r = 0.8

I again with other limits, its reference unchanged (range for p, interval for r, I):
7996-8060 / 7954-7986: -3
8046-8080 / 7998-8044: -3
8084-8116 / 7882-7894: 0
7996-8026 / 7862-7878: 0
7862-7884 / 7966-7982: -4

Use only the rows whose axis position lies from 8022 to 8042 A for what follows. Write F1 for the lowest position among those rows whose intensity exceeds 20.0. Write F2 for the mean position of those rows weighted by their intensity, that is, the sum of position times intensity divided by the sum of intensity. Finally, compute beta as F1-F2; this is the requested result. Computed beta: -7.0 A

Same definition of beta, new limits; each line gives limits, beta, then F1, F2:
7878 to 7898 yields -9.0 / 7879.0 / 7888.0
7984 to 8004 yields -1.1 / 7993.0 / 7994.1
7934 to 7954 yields -9.1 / 7935.0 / 7944.1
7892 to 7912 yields -9.2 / 7893.0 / 7902.2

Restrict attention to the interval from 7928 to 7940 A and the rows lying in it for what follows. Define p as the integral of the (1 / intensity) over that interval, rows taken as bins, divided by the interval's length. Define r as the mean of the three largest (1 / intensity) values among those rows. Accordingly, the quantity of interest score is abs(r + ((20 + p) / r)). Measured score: 411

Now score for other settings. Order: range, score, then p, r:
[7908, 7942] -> 409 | 0.0455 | 0.049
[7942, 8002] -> 361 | 0.0497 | 0.056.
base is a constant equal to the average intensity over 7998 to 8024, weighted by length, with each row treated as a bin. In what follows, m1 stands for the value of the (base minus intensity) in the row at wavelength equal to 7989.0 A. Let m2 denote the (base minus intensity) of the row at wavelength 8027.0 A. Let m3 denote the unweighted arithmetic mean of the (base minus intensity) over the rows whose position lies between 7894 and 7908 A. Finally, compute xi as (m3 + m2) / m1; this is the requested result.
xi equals -2.9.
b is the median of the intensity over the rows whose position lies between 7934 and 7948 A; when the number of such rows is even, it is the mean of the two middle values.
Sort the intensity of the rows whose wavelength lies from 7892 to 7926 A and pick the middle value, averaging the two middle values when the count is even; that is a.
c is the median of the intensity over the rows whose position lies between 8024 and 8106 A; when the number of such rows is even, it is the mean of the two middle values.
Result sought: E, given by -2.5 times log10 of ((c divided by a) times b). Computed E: -3.19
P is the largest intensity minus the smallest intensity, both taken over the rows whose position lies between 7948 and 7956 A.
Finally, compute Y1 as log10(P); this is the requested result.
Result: -0.33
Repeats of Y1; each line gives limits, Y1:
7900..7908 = 0.44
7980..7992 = 0.71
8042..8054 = 0.50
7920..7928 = 0.24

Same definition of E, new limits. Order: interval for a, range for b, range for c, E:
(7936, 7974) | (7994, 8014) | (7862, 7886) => -3.26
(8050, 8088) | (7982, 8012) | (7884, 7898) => -3.27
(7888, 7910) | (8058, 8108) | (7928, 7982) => -3.23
